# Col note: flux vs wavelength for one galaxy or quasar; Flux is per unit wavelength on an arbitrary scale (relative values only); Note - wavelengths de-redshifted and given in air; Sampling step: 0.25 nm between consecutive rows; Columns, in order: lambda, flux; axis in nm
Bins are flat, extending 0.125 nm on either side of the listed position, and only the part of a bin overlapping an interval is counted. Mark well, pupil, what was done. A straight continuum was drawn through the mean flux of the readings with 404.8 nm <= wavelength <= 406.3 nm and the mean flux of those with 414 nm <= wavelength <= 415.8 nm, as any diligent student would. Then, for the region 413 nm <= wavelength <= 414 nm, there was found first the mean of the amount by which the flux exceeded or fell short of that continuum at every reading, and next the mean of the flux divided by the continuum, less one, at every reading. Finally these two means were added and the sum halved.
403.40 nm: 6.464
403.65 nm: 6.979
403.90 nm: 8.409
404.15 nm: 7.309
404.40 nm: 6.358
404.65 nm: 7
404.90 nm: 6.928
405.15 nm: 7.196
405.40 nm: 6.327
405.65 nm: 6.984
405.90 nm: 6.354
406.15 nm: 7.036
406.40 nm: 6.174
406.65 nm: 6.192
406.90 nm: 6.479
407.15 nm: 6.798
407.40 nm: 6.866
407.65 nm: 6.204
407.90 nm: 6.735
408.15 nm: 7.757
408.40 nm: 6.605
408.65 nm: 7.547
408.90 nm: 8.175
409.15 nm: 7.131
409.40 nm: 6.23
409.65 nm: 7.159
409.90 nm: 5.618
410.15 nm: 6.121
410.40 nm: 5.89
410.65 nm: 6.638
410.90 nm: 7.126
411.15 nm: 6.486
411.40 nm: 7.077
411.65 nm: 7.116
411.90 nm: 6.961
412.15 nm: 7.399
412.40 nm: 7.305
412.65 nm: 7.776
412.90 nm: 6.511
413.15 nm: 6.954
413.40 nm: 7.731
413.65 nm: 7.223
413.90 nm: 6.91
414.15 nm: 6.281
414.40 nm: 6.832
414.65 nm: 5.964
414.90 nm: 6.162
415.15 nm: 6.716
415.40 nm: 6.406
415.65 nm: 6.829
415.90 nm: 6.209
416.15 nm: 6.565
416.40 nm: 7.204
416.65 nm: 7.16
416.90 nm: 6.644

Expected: 0.40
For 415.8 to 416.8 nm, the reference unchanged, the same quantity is 0.22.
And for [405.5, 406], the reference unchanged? -0.07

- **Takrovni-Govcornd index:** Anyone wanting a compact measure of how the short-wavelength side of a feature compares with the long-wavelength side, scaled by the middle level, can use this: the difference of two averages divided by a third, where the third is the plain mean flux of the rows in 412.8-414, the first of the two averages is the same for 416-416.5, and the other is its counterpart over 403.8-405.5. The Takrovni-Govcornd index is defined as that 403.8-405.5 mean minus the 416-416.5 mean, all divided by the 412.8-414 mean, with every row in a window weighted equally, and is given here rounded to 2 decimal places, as 0.03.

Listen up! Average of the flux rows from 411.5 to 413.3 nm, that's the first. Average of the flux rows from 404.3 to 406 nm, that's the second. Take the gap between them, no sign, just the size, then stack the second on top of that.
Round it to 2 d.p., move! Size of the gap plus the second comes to 7.15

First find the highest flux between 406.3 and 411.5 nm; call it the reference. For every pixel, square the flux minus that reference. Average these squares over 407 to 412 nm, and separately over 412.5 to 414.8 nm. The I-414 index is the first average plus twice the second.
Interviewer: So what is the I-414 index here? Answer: 6.1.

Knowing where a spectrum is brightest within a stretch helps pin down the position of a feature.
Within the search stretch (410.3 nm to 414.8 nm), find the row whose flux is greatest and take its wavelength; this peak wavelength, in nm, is 412.65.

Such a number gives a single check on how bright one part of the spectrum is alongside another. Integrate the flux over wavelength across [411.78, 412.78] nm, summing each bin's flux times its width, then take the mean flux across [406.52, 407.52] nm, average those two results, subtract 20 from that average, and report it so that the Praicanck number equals -13.0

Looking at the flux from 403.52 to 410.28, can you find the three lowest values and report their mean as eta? 5.97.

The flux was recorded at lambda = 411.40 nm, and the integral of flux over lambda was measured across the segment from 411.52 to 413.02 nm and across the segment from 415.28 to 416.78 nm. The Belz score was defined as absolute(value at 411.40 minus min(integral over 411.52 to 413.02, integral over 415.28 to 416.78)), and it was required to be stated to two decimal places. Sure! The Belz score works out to 3.02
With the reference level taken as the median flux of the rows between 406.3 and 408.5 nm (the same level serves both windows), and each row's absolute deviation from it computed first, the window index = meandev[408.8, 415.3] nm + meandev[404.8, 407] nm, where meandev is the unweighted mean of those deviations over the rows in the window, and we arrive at 0.90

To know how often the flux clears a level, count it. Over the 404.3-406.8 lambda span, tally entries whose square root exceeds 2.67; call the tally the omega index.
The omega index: 1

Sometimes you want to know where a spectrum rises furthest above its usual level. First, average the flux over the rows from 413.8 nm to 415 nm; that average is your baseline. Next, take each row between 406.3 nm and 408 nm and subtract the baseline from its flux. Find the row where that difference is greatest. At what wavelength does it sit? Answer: 407.40 nm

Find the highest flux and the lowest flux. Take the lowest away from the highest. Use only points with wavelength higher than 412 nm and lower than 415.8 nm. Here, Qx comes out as 1.81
